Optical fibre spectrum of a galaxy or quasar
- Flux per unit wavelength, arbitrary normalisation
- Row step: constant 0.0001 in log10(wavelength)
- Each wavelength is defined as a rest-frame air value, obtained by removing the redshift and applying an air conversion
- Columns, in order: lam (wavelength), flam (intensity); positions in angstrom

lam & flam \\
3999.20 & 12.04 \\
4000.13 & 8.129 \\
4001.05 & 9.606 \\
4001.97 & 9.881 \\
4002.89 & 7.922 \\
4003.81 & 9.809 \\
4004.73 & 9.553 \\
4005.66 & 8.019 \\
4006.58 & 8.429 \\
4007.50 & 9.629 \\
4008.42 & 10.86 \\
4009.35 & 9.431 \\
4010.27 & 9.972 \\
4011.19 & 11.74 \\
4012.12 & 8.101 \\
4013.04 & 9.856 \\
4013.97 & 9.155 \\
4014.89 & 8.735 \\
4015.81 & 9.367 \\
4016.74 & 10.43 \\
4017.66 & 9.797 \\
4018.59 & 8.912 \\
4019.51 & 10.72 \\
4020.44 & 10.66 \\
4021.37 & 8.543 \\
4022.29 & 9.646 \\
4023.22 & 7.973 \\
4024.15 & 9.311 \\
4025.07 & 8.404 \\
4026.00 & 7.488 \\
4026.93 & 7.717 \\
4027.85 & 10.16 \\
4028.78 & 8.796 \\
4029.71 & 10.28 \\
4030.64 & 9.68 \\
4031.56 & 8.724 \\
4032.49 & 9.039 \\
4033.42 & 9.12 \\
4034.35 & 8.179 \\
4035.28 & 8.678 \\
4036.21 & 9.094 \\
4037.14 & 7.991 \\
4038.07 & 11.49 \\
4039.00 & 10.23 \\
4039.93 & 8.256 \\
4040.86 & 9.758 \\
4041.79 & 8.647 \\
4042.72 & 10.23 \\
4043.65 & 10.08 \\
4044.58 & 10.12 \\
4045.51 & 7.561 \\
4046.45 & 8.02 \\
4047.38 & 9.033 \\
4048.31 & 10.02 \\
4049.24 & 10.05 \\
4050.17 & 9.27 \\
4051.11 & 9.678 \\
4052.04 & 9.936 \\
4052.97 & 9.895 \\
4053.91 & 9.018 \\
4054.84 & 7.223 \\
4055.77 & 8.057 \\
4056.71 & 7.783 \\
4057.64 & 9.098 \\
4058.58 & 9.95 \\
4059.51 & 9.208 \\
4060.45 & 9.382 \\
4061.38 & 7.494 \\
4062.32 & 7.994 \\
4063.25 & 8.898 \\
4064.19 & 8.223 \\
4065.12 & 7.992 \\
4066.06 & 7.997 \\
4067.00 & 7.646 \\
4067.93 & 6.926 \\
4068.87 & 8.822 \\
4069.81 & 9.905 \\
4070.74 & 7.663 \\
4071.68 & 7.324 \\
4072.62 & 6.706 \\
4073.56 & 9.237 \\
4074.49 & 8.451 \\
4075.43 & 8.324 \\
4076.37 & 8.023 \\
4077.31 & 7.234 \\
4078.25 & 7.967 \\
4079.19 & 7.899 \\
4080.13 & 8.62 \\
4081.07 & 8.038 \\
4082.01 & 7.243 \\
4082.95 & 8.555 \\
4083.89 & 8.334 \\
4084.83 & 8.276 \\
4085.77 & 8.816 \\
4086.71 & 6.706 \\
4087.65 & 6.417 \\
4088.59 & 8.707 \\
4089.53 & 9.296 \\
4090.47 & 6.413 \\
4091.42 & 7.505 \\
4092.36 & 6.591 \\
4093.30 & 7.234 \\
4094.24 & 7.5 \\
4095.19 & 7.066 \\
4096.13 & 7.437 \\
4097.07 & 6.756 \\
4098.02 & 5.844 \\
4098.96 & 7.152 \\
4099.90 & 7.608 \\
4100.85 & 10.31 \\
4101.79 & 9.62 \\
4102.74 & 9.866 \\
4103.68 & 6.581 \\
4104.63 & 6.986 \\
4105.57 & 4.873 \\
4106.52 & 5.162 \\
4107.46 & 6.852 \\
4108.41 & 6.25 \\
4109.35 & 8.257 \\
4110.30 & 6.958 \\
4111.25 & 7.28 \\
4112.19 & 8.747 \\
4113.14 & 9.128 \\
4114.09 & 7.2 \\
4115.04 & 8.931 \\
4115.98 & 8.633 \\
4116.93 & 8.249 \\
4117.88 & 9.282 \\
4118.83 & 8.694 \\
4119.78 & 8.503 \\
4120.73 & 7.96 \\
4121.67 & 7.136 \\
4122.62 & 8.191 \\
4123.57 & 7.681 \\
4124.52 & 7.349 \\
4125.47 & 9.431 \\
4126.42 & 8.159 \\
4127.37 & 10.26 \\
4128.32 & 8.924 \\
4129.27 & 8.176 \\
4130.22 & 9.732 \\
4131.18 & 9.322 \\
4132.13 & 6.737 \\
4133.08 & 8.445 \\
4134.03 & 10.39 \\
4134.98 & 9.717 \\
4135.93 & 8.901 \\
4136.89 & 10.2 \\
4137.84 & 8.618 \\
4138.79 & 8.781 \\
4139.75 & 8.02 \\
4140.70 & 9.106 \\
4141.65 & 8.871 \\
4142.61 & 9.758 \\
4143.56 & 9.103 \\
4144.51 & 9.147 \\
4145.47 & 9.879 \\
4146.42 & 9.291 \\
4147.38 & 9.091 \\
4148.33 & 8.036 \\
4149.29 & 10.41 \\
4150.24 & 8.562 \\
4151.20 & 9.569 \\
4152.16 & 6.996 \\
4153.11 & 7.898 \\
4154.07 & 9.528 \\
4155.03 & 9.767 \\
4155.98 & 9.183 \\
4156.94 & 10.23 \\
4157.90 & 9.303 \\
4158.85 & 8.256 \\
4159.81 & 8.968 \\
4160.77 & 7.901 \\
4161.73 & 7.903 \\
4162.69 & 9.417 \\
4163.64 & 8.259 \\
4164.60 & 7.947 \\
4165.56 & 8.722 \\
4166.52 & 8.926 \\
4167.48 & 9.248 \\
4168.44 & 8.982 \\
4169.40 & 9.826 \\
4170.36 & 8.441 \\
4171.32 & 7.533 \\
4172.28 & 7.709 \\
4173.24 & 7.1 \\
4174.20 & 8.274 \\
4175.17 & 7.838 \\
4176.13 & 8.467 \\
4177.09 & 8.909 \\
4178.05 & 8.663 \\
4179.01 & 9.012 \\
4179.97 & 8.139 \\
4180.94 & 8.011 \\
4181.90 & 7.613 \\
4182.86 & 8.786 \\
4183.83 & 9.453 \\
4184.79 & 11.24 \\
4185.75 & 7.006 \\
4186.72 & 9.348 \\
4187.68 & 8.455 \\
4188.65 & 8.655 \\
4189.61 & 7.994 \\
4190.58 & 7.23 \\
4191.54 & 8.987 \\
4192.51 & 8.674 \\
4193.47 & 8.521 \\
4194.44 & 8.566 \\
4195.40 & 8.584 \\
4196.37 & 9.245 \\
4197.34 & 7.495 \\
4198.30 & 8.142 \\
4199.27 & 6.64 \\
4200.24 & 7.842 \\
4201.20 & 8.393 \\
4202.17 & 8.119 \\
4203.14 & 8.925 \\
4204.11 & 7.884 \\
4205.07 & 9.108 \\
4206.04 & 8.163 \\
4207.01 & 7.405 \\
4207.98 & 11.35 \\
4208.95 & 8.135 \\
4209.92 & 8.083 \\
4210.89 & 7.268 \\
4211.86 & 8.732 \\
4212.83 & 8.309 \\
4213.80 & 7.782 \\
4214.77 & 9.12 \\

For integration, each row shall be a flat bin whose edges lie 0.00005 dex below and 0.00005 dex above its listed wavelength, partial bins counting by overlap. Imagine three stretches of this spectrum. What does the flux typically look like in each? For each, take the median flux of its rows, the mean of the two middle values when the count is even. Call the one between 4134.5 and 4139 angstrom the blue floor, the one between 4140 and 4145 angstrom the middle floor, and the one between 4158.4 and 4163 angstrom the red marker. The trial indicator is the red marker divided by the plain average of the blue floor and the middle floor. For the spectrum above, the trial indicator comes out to 0.92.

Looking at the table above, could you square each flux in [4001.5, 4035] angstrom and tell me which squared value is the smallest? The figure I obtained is 56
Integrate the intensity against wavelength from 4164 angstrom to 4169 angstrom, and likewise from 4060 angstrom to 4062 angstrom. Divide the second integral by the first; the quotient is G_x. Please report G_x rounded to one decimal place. 0.4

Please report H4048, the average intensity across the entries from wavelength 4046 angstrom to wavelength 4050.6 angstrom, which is 9.3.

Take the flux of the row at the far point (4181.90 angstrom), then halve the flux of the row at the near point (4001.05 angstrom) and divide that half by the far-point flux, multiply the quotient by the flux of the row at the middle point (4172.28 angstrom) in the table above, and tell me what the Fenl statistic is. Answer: 4.9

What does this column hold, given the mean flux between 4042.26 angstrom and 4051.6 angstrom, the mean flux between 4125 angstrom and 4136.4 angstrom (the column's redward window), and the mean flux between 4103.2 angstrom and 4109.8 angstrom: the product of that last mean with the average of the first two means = 59.2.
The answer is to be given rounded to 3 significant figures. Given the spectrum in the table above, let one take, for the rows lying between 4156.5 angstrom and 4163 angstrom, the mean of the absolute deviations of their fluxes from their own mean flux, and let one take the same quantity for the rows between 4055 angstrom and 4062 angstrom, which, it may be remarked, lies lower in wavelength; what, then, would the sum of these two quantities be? 1.51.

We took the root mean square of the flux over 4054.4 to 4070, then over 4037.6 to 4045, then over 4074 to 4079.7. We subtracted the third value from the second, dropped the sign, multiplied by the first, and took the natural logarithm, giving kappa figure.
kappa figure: 2.8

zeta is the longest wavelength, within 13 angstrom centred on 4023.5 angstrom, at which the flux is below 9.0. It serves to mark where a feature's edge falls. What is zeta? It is 4028.78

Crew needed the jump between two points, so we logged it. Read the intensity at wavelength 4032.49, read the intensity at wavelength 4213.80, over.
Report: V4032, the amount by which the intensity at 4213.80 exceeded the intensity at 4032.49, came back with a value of -1.3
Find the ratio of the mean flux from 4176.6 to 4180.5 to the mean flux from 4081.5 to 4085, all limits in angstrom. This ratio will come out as 1.07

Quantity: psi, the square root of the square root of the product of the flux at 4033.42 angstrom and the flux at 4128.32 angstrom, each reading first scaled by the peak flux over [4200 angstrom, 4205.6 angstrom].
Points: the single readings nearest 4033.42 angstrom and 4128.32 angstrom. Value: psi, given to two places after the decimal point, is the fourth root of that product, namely 1.00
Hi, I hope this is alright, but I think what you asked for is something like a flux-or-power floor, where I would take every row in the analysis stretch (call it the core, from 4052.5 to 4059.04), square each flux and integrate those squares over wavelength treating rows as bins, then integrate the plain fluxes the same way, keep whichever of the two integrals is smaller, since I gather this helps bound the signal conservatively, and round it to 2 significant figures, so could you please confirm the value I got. 57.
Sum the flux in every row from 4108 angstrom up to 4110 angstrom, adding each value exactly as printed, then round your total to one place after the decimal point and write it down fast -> 14.5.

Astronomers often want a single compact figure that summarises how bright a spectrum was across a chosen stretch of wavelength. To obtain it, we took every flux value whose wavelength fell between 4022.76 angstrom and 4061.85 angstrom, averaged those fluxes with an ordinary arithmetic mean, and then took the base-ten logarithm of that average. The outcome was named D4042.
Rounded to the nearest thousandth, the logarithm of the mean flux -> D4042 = 0.957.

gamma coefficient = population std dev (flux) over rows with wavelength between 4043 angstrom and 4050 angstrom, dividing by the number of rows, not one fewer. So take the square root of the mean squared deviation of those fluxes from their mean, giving 1.0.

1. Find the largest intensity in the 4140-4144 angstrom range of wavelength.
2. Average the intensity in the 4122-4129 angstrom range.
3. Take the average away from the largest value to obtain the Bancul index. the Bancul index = 1.2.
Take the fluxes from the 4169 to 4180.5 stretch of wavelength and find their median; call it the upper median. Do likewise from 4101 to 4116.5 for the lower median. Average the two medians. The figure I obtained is 7.8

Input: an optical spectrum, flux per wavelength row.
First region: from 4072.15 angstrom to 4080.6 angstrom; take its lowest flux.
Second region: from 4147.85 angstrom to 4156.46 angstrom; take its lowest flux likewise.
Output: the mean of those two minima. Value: 6.9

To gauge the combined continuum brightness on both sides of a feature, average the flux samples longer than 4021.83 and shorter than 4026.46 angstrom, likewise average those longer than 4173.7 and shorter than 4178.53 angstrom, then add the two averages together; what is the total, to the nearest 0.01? 16.99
